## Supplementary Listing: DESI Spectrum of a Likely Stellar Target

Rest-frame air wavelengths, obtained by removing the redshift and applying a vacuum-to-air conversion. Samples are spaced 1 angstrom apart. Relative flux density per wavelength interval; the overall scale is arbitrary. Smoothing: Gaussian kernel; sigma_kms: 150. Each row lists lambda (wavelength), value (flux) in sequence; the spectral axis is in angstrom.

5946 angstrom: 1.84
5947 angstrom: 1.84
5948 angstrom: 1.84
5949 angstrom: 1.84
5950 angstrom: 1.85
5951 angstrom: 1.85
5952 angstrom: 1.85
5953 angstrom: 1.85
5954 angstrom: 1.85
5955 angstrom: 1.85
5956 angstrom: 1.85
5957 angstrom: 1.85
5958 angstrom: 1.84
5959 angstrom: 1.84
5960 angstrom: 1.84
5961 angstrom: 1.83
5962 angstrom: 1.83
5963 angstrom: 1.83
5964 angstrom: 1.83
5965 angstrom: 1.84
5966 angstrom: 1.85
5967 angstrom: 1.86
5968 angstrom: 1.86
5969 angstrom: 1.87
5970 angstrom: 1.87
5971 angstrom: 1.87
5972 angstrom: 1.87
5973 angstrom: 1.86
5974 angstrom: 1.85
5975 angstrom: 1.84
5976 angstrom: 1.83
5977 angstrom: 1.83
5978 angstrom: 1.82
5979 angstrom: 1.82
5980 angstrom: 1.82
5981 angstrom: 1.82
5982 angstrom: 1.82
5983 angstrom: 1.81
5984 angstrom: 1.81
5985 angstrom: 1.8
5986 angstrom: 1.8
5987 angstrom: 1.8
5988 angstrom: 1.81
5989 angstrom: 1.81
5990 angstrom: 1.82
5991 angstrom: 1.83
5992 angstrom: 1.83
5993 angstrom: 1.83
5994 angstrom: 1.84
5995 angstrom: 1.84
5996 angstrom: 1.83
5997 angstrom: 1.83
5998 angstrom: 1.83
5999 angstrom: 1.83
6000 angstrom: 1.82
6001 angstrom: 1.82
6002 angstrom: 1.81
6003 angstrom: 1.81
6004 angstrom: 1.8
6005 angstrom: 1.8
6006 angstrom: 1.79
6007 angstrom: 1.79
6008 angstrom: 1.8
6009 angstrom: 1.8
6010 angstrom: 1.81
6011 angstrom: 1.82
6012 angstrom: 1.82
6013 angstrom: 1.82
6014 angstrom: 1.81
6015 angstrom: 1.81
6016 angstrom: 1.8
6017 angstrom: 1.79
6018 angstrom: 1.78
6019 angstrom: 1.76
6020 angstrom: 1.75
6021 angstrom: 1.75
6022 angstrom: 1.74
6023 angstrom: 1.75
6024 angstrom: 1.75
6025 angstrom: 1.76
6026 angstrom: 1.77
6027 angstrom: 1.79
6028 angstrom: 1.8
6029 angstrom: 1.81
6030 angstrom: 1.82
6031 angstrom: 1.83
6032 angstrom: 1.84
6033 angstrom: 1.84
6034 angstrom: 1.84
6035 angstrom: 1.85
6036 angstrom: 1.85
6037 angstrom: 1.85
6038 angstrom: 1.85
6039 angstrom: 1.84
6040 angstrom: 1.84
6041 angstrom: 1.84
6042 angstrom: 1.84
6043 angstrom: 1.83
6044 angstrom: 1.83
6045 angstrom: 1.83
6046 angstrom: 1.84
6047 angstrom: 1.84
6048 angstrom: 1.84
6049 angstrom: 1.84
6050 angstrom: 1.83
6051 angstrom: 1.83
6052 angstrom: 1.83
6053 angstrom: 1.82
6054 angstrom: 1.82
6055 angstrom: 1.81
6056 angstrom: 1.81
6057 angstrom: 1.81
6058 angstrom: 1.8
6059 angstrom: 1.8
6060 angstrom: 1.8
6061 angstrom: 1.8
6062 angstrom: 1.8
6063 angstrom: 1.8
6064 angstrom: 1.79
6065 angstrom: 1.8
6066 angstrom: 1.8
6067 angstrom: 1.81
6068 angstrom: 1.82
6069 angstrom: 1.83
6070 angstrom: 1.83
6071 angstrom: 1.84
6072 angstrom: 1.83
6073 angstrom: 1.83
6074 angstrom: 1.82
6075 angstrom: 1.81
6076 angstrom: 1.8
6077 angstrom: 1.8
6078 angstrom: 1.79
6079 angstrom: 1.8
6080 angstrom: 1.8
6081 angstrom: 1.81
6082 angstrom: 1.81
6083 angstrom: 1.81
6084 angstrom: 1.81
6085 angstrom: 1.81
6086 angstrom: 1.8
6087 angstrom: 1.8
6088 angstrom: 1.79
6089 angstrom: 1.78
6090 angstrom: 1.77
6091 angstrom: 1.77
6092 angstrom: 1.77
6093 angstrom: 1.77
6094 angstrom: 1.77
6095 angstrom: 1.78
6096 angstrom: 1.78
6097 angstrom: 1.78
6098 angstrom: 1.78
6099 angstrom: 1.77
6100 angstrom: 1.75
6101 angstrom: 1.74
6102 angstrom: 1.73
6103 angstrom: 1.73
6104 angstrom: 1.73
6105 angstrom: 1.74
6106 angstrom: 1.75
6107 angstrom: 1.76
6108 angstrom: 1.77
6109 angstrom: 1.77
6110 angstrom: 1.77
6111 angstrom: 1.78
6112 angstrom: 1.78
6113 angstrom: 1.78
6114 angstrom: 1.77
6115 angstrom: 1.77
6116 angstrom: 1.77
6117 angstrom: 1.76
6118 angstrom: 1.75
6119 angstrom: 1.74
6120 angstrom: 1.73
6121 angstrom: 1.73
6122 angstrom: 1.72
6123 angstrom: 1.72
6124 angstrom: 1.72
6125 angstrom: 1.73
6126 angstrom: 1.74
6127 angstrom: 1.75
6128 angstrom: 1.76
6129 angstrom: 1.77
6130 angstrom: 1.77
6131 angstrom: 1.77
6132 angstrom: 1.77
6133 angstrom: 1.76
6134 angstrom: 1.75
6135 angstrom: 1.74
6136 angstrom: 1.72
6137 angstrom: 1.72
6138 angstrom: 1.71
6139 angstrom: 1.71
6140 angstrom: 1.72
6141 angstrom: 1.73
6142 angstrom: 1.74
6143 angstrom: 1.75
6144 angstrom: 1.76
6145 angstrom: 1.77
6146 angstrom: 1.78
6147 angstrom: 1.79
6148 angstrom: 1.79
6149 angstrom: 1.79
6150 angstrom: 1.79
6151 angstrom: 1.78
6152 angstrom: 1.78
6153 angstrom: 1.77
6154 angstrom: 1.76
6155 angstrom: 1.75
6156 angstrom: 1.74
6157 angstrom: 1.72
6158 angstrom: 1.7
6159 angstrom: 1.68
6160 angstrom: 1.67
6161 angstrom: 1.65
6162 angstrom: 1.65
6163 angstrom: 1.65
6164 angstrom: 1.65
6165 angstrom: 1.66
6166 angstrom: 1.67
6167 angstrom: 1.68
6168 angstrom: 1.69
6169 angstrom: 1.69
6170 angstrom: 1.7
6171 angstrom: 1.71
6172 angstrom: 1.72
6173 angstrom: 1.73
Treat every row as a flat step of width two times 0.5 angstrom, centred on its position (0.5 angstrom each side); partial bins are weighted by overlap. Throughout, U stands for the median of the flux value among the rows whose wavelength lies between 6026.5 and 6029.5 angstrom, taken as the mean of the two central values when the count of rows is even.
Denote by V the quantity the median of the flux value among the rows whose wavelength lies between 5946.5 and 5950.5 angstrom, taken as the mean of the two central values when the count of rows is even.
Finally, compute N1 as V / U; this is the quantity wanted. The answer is 1.02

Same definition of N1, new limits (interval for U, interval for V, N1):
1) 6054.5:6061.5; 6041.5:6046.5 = 1.02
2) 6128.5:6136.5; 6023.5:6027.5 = 1.00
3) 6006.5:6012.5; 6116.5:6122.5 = 0.96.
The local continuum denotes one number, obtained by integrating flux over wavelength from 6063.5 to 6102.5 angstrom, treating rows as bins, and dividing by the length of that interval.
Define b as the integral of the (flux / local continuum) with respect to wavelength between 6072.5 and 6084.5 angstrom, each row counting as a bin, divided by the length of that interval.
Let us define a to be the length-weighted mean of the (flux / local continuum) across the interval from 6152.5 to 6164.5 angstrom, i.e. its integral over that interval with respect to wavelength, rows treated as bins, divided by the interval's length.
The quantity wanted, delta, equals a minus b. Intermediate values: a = 0.95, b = 1.01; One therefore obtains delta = -0.06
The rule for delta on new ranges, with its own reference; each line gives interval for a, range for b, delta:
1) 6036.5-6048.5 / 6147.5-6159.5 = 0.05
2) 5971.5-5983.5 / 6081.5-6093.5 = 0.02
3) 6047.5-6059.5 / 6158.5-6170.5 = 0.08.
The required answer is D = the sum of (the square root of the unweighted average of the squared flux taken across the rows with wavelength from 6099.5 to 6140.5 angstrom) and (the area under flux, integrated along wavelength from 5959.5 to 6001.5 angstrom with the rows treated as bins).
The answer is 79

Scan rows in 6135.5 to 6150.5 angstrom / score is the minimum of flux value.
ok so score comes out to 1.71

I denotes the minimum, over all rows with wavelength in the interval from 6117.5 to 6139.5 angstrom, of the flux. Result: 1.71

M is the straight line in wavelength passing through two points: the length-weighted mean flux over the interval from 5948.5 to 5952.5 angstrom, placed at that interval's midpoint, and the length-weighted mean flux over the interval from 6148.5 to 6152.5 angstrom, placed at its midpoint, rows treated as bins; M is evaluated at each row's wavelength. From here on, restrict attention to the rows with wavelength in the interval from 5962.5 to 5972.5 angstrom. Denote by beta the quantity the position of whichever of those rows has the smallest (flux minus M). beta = 5963 angstrom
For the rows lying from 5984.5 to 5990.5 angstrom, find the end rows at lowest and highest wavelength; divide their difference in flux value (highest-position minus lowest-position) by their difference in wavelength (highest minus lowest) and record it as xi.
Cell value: 0.0040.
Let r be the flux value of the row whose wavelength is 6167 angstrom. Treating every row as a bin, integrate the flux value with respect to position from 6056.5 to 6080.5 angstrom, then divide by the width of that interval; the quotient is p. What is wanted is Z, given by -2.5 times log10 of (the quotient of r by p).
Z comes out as 0.08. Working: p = 1.809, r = 1.68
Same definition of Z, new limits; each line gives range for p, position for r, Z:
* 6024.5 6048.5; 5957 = -0.01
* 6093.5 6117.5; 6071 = -0.05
